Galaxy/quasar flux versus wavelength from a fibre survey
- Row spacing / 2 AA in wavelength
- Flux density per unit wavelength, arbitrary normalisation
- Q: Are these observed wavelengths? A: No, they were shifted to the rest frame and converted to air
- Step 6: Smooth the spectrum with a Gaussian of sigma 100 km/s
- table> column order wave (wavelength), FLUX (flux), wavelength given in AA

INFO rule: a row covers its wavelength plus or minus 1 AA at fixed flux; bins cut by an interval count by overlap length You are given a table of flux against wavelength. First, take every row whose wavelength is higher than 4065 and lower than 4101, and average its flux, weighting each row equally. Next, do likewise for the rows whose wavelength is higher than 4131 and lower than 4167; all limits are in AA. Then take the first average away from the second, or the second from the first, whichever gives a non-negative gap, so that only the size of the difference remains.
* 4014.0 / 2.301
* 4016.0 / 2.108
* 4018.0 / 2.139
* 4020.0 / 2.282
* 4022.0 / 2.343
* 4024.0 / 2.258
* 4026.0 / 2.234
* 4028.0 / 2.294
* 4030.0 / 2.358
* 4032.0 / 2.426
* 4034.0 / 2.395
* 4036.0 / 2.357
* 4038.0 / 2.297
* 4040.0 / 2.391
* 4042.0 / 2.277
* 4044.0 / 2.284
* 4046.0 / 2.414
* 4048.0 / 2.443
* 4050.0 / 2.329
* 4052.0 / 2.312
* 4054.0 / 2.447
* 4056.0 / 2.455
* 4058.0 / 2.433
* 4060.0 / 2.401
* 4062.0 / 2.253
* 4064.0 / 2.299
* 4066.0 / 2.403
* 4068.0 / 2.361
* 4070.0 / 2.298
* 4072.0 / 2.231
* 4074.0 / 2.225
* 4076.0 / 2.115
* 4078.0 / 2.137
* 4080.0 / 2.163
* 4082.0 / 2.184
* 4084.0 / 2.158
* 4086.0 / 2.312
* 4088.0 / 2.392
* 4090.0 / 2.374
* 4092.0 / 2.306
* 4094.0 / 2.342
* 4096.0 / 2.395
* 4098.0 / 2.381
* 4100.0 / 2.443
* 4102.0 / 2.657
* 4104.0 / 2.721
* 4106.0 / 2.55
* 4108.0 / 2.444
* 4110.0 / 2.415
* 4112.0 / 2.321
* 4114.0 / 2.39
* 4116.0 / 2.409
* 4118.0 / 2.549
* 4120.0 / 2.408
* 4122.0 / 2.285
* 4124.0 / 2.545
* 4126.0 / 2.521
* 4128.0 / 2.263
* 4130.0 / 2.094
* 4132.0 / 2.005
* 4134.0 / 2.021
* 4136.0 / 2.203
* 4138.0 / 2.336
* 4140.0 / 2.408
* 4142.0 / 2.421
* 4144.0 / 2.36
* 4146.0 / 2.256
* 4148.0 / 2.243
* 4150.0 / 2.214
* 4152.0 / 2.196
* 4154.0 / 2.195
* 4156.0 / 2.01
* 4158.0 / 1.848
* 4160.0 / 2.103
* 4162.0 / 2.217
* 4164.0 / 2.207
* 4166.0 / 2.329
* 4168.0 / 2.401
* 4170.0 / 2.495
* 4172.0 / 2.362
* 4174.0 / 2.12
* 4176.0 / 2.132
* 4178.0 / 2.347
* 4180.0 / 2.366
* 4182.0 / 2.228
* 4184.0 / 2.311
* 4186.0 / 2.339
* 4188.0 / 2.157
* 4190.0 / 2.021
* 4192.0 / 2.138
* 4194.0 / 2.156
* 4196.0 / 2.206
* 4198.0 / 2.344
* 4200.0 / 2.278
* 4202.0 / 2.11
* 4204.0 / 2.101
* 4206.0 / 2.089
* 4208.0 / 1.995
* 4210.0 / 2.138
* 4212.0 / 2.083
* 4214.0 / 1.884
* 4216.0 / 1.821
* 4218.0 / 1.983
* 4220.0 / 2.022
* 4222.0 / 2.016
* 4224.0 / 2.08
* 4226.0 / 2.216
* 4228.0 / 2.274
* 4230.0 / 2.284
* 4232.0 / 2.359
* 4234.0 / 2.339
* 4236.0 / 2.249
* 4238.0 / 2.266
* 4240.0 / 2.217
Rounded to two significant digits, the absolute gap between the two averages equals 0.092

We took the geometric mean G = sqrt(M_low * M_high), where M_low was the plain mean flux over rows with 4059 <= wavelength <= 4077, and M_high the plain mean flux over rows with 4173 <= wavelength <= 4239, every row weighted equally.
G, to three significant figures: 2.23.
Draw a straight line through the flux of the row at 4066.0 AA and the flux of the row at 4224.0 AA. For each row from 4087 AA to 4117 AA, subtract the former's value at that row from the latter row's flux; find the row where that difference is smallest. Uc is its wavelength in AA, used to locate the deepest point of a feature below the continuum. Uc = 4092.0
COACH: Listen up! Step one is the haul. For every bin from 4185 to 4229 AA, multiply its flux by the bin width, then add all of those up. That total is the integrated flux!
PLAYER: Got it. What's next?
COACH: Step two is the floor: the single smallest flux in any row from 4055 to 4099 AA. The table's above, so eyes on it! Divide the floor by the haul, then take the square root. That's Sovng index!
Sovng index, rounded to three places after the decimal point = 0.151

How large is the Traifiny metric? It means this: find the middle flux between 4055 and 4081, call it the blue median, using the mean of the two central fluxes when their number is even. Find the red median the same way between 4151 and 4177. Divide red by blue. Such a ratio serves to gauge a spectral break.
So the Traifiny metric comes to 0.956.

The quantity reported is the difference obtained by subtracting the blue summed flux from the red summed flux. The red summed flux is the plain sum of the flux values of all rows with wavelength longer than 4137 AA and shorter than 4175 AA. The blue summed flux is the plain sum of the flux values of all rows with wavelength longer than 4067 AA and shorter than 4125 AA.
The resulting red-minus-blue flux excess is -26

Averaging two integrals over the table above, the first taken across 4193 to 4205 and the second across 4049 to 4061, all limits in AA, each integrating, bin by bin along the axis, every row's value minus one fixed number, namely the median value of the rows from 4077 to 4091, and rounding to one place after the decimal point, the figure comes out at 1.4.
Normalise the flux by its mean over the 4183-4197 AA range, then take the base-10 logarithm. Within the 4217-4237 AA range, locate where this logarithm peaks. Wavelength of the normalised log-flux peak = 4232.0 AA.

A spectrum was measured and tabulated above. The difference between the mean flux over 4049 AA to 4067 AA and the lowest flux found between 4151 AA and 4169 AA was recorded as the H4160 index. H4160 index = 0.52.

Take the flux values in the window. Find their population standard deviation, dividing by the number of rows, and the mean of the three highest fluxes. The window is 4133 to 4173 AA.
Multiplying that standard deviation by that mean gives 0.38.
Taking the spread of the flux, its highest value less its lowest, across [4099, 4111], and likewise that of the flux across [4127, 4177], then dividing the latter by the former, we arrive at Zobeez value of 2.1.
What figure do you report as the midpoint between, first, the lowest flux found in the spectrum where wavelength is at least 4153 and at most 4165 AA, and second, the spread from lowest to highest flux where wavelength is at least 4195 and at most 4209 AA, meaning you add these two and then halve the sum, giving 1.10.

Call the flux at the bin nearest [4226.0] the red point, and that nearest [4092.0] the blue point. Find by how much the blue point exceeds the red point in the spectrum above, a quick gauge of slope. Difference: 0.09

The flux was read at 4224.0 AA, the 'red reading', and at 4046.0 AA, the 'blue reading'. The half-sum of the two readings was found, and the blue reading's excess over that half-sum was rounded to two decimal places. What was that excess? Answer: 0.17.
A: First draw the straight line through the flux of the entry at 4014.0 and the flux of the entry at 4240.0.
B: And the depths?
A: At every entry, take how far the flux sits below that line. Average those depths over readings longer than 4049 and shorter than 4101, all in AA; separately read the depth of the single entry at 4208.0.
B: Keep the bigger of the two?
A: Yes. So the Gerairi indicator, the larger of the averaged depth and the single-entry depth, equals 0.23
